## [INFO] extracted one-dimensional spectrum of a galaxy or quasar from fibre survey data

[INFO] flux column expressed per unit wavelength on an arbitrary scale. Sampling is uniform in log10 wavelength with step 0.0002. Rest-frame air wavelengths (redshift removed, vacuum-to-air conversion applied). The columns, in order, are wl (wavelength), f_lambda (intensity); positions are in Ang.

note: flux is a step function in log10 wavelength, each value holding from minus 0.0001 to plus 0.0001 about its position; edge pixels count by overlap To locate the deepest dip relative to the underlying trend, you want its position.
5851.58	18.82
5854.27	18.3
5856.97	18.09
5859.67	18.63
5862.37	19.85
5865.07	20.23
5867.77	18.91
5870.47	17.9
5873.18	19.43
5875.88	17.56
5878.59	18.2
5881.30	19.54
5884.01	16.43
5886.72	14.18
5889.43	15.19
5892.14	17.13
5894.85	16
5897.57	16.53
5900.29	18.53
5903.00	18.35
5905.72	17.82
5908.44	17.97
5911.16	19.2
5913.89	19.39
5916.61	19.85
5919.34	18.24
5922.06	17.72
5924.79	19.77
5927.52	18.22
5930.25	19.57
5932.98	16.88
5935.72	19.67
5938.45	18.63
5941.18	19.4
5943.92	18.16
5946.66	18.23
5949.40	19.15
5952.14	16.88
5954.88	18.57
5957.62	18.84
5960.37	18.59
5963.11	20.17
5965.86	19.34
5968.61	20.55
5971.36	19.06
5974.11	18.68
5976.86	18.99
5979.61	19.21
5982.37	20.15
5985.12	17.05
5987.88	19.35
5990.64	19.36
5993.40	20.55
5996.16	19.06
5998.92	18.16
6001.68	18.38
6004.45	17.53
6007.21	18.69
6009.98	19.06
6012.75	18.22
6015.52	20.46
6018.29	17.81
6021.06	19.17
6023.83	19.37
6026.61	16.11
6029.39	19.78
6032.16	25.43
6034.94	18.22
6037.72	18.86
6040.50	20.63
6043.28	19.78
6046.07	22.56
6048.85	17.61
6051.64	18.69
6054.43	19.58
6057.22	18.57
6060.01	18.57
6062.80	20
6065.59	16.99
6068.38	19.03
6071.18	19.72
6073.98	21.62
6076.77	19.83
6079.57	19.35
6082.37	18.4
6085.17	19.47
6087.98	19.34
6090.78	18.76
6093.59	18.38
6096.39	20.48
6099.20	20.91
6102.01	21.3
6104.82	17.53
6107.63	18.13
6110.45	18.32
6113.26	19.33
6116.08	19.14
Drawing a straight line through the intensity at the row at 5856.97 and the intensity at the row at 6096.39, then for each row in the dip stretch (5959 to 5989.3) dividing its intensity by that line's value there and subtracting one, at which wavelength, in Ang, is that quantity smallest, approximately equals 5985.12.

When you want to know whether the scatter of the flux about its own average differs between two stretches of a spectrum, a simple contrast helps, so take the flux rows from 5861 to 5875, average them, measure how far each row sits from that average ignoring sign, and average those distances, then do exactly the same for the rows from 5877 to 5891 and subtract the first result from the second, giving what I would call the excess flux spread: 1.0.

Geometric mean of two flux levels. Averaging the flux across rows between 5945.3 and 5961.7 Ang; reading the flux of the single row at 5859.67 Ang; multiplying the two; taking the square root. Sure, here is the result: 18.5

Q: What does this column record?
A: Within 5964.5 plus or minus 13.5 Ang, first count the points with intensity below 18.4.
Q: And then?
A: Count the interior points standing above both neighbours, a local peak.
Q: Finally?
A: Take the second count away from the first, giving -2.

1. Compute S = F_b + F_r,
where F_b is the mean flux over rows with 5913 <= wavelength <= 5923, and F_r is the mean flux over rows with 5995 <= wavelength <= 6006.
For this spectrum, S 37.1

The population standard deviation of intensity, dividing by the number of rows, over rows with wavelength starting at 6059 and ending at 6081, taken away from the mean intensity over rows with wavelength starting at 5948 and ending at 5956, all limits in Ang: 17.0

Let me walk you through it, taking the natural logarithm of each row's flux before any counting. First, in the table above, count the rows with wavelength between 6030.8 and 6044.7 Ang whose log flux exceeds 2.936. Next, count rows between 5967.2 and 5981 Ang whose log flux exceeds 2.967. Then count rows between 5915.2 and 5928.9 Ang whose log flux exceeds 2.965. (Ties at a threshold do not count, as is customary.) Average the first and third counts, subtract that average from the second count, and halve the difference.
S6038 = -1.00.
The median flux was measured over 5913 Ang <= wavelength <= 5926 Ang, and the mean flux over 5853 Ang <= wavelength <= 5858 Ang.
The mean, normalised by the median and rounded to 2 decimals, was 0.94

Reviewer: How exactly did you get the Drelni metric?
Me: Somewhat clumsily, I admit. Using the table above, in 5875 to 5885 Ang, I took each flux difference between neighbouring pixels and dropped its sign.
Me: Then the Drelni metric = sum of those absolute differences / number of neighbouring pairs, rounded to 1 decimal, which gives 1.7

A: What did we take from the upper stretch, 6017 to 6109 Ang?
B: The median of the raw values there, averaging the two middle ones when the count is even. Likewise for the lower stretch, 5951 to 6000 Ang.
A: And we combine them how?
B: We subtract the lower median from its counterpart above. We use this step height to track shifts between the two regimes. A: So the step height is 0.28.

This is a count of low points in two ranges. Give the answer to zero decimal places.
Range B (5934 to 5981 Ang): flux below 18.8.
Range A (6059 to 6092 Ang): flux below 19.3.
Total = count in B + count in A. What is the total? 12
